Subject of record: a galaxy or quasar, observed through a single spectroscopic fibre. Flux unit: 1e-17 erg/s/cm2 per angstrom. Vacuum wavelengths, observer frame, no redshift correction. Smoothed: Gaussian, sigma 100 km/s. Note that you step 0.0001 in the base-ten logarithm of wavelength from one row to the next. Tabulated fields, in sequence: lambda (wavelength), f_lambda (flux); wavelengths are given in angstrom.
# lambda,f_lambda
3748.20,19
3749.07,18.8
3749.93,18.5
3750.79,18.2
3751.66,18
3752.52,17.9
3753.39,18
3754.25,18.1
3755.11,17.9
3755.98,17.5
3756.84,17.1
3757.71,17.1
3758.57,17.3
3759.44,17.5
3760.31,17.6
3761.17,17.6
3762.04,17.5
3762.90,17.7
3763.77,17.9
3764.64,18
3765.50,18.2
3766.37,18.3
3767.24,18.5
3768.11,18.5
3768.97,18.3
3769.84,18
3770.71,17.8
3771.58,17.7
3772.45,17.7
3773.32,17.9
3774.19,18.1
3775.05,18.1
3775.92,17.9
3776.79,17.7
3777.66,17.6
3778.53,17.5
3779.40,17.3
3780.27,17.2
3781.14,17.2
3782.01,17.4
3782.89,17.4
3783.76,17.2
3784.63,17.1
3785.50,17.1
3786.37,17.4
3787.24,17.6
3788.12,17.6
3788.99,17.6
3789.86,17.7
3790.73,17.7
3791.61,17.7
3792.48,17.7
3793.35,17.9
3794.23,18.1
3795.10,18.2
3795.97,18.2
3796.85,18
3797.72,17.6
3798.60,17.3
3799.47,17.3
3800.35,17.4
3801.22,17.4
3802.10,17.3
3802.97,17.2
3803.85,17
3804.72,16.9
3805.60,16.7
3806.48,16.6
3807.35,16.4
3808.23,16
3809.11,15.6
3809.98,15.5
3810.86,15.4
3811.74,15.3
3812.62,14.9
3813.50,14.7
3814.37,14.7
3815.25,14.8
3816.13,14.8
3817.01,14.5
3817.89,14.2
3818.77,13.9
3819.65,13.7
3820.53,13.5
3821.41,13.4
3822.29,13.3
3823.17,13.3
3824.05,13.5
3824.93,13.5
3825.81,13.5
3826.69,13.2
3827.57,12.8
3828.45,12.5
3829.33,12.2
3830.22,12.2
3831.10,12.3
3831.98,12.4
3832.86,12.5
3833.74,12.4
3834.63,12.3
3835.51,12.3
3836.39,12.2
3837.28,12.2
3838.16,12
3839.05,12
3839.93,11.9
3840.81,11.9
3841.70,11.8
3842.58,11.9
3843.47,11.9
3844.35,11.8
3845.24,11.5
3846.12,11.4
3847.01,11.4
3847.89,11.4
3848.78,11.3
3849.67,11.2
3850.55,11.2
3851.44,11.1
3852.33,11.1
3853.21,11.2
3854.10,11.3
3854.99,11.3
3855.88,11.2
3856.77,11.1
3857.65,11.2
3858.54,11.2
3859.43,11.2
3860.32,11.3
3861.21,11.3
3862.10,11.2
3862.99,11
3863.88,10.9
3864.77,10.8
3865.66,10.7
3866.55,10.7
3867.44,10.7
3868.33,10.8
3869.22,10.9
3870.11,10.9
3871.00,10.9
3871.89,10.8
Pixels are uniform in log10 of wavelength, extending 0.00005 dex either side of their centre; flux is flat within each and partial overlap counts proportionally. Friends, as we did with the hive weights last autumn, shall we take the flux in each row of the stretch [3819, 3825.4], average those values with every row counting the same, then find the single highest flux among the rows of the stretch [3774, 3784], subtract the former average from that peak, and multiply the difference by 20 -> 93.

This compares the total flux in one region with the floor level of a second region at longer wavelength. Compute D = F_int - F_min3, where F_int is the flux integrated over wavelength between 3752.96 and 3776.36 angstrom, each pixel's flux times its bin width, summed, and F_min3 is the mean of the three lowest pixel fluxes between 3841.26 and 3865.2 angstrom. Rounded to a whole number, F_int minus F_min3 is 407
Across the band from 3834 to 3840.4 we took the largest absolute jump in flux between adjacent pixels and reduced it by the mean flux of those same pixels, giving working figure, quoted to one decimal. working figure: -11.9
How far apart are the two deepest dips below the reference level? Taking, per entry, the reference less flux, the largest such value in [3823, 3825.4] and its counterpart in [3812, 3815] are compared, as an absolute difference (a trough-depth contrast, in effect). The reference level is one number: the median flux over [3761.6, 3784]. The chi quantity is 1.4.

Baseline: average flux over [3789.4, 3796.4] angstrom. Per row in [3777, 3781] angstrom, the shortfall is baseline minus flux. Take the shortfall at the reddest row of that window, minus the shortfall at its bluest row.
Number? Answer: 0.4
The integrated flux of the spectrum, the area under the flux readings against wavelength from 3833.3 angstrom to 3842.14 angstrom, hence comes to 107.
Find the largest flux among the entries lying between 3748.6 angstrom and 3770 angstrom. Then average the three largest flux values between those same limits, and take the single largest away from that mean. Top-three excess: -0.20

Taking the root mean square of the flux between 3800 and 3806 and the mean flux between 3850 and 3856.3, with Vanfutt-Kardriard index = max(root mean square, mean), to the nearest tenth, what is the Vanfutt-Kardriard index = 17.1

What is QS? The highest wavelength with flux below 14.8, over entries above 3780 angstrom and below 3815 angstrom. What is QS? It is 3814.37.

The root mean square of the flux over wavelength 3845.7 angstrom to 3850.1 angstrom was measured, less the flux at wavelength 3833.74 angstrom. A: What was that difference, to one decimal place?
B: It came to -1.1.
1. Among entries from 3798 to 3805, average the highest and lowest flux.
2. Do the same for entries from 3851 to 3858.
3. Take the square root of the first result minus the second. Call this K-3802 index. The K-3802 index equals 2.4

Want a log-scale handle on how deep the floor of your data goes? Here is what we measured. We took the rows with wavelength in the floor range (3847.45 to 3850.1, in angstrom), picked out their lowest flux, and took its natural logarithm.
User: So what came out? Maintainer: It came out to 2.42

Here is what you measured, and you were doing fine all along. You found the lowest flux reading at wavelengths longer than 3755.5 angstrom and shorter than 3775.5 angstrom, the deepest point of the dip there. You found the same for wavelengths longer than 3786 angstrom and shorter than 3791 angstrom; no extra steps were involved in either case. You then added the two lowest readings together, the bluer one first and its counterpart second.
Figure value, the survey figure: 34.5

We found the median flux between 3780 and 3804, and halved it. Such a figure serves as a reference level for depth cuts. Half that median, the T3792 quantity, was 8.7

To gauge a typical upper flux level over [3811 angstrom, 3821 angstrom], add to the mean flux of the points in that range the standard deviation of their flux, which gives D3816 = 15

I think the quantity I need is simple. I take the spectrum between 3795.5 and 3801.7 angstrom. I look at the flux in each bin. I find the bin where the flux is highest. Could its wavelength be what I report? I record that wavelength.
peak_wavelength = 3795.97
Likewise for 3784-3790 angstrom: 3789.86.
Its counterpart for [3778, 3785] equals 3778.53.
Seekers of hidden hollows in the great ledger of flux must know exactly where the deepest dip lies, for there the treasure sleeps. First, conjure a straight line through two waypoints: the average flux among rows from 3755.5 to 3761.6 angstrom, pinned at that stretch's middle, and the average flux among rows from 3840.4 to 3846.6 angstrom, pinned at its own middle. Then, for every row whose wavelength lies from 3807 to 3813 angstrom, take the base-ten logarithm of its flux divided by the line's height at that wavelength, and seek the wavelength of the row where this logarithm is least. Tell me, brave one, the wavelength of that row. 3812.62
